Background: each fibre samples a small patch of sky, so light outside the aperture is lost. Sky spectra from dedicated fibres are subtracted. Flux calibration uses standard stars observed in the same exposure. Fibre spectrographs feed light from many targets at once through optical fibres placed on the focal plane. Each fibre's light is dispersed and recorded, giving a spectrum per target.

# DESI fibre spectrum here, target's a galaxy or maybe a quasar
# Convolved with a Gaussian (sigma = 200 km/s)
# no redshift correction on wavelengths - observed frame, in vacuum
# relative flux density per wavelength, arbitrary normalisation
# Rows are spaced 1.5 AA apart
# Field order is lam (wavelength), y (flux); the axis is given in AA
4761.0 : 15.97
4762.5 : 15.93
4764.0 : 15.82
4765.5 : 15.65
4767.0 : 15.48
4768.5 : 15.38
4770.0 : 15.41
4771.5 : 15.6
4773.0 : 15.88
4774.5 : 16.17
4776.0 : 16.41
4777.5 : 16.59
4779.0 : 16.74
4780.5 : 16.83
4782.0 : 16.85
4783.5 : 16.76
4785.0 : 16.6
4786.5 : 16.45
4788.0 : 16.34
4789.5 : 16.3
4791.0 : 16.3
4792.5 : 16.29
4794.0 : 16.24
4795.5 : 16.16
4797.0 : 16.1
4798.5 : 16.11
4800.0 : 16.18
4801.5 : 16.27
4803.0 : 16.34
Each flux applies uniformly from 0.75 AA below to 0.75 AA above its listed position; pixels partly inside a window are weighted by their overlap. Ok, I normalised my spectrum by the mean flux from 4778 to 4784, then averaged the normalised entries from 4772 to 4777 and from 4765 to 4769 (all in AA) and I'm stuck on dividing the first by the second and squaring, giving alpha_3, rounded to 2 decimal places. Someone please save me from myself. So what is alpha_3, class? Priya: 1.09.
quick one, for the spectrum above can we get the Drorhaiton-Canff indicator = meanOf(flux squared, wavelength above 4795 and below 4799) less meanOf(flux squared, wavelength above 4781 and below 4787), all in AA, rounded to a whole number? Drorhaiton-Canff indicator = -18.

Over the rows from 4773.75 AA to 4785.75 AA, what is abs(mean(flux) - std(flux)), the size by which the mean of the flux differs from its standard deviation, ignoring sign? 16.4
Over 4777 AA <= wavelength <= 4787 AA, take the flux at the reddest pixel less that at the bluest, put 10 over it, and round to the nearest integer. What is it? -71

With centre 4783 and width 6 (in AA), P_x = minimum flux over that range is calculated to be 16.6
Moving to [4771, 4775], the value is 15.6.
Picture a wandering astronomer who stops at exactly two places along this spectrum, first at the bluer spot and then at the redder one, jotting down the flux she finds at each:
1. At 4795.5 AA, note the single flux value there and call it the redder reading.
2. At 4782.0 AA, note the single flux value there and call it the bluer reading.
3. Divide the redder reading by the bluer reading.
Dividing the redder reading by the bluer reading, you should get 0.96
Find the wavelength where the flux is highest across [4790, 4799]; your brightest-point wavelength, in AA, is 4791.0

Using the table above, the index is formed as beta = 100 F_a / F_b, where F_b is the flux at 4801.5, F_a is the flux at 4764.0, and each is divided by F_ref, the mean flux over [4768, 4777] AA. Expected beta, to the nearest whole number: 97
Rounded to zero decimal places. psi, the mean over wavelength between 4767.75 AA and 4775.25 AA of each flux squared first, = 246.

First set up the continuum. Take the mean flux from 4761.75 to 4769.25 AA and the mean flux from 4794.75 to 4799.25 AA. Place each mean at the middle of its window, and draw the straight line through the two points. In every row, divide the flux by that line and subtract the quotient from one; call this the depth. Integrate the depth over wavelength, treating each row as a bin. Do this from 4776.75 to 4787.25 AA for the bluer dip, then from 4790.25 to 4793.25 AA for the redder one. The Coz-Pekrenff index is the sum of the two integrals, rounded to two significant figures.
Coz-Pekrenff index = -0.57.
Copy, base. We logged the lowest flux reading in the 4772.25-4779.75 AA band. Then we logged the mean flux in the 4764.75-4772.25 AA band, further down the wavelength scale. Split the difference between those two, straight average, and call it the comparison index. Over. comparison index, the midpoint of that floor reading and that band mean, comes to 15.7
